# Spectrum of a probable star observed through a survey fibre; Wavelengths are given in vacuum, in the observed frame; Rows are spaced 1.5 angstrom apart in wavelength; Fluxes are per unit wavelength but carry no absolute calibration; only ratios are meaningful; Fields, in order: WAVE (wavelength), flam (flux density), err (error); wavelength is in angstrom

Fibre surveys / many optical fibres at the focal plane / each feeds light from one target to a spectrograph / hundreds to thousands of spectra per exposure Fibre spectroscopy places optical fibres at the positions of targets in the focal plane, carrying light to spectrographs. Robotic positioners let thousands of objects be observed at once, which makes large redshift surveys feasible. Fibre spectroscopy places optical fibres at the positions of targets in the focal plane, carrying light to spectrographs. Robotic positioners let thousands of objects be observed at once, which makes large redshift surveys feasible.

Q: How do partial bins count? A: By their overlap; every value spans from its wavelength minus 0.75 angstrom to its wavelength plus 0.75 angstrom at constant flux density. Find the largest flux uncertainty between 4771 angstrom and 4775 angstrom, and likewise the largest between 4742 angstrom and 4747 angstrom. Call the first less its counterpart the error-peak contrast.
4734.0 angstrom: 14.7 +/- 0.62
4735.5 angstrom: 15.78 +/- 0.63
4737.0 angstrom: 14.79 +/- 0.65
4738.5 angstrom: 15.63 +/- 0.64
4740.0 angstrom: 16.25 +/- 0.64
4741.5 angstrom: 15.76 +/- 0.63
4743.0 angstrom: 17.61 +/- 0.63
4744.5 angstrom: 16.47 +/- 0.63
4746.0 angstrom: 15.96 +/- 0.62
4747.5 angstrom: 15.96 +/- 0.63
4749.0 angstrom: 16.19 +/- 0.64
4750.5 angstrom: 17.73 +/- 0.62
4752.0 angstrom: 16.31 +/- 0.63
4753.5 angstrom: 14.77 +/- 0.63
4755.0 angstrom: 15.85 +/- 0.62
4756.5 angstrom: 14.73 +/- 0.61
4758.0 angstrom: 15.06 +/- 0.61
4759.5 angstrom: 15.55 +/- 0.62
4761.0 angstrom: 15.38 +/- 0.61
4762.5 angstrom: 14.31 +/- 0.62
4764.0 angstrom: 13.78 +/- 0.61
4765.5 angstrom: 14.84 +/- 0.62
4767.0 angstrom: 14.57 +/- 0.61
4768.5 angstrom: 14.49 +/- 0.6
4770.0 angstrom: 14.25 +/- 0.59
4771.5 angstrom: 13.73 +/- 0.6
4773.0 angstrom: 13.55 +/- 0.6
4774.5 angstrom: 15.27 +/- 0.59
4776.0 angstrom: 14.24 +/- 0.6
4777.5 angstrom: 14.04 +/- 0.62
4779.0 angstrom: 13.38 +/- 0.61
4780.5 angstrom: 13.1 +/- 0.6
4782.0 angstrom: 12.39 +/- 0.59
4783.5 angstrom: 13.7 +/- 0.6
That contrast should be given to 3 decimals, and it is -0.030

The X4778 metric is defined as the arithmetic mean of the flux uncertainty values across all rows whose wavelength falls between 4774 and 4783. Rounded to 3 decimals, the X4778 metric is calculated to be 0.602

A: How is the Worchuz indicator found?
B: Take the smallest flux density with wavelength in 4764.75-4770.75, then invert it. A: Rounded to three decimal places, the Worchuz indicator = 0.070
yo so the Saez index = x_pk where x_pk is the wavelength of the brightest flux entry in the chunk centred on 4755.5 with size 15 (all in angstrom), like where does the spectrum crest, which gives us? 4750.5 angstrom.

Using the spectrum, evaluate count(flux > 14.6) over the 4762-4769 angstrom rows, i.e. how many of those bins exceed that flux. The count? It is 1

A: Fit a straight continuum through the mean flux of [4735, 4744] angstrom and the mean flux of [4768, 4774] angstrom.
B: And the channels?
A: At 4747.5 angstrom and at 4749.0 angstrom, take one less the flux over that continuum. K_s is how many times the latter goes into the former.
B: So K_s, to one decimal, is 0.6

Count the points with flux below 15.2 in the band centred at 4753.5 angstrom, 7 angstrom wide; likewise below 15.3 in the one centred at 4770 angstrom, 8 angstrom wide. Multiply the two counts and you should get 10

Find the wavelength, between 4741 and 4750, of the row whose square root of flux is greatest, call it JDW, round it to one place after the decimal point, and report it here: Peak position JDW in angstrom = 4743.0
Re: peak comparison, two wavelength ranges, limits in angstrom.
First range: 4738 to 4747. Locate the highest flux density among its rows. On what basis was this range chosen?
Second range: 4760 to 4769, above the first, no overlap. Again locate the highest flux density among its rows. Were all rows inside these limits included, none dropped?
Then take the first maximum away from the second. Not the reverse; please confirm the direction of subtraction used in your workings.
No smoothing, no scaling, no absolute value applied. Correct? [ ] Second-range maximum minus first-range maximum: -2.2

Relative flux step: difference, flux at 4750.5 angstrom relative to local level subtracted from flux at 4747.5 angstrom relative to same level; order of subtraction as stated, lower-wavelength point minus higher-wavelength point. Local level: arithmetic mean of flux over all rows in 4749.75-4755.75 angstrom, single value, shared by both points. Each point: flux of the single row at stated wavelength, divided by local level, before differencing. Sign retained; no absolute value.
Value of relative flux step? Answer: -0.11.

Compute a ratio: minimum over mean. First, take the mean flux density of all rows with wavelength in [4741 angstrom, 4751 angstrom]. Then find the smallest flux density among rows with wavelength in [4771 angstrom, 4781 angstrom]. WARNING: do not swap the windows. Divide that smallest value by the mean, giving 0.793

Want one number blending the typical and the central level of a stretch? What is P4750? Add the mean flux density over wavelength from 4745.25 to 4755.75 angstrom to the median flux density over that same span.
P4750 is 32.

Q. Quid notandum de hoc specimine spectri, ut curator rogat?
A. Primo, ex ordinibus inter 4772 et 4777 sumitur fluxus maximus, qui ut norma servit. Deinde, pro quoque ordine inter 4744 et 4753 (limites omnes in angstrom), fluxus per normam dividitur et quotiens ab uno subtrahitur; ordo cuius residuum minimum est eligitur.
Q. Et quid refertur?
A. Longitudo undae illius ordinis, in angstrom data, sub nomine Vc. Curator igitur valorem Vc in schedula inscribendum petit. 4750.5 angstrom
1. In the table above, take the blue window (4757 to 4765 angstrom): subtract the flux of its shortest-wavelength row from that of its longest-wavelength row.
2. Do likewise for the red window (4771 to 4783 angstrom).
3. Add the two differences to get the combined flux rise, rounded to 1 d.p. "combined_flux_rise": -2.6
